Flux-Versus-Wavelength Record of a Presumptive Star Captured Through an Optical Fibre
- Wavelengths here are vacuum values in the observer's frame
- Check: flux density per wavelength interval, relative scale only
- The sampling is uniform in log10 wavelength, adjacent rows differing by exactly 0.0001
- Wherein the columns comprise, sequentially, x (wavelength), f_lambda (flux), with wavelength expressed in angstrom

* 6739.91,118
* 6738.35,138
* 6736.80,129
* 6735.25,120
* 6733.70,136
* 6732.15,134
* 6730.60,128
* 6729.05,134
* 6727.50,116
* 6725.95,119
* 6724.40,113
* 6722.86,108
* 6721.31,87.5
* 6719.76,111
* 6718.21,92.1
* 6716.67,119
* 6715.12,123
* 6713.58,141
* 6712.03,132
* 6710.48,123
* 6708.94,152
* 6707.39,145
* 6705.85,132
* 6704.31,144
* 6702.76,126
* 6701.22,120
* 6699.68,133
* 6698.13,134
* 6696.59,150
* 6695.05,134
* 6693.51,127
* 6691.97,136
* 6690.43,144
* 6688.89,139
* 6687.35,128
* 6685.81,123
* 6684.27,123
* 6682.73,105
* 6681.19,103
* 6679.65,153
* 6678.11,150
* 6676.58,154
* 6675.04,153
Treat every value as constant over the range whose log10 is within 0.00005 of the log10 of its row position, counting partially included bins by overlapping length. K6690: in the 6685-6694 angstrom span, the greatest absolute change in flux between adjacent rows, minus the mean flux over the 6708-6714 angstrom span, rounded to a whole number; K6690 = -126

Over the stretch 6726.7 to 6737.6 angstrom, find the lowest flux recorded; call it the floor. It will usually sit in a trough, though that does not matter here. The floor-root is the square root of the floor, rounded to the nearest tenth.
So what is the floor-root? 10.8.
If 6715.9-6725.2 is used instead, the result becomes 9.4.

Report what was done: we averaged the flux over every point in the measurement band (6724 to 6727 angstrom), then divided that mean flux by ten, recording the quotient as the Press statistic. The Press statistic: 11.6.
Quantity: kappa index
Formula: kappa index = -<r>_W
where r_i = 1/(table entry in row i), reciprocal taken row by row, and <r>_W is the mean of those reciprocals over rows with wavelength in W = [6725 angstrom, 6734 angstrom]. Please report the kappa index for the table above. -0.0079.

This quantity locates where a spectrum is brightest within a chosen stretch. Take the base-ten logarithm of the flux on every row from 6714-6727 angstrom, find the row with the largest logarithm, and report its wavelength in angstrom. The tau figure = 6715.12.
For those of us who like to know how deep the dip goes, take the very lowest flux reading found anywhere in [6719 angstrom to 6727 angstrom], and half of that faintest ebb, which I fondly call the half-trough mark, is 44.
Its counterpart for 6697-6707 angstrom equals 60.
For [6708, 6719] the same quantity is 46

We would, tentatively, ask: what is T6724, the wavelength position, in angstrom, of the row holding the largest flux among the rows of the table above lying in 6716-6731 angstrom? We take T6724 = 6729.05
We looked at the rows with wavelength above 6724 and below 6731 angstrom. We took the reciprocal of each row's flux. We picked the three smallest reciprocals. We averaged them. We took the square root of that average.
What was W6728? 0.0888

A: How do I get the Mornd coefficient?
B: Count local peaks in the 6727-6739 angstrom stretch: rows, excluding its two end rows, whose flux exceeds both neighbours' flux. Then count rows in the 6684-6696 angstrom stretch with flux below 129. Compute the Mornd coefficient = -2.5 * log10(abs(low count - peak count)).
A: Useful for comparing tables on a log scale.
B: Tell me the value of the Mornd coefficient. -0.8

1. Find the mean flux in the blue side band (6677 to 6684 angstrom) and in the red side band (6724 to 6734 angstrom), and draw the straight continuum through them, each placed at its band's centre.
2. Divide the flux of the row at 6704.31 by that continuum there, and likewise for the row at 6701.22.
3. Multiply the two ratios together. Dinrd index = 1.07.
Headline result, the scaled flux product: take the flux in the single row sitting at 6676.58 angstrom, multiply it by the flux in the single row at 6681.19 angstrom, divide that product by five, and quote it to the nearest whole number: 3172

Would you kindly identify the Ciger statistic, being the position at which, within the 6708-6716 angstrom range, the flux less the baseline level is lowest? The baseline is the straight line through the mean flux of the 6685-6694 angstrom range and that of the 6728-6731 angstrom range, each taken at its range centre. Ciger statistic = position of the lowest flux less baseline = 6710.48 angstrom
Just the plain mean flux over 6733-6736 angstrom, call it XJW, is 128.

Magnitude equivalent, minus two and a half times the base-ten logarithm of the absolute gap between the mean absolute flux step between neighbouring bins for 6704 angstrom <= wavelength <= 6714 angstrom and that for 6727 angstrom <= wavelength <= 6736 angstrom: -1.38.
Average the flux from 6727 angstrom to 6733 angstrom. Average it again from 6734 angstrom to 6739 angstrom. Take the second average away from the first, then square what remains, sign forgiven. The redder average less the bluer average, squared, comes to 1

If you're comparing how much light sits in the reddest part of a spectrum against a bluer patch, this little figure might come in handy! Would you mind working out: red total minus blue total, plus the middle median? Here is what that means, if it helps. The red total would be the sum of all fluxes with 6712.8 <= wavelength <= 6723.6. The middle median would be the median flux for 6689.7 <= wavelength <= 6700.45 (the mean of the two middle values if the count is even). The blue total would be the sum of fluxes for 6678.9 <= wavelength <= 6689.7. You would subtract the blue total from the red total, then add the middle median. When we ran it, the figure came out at 42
